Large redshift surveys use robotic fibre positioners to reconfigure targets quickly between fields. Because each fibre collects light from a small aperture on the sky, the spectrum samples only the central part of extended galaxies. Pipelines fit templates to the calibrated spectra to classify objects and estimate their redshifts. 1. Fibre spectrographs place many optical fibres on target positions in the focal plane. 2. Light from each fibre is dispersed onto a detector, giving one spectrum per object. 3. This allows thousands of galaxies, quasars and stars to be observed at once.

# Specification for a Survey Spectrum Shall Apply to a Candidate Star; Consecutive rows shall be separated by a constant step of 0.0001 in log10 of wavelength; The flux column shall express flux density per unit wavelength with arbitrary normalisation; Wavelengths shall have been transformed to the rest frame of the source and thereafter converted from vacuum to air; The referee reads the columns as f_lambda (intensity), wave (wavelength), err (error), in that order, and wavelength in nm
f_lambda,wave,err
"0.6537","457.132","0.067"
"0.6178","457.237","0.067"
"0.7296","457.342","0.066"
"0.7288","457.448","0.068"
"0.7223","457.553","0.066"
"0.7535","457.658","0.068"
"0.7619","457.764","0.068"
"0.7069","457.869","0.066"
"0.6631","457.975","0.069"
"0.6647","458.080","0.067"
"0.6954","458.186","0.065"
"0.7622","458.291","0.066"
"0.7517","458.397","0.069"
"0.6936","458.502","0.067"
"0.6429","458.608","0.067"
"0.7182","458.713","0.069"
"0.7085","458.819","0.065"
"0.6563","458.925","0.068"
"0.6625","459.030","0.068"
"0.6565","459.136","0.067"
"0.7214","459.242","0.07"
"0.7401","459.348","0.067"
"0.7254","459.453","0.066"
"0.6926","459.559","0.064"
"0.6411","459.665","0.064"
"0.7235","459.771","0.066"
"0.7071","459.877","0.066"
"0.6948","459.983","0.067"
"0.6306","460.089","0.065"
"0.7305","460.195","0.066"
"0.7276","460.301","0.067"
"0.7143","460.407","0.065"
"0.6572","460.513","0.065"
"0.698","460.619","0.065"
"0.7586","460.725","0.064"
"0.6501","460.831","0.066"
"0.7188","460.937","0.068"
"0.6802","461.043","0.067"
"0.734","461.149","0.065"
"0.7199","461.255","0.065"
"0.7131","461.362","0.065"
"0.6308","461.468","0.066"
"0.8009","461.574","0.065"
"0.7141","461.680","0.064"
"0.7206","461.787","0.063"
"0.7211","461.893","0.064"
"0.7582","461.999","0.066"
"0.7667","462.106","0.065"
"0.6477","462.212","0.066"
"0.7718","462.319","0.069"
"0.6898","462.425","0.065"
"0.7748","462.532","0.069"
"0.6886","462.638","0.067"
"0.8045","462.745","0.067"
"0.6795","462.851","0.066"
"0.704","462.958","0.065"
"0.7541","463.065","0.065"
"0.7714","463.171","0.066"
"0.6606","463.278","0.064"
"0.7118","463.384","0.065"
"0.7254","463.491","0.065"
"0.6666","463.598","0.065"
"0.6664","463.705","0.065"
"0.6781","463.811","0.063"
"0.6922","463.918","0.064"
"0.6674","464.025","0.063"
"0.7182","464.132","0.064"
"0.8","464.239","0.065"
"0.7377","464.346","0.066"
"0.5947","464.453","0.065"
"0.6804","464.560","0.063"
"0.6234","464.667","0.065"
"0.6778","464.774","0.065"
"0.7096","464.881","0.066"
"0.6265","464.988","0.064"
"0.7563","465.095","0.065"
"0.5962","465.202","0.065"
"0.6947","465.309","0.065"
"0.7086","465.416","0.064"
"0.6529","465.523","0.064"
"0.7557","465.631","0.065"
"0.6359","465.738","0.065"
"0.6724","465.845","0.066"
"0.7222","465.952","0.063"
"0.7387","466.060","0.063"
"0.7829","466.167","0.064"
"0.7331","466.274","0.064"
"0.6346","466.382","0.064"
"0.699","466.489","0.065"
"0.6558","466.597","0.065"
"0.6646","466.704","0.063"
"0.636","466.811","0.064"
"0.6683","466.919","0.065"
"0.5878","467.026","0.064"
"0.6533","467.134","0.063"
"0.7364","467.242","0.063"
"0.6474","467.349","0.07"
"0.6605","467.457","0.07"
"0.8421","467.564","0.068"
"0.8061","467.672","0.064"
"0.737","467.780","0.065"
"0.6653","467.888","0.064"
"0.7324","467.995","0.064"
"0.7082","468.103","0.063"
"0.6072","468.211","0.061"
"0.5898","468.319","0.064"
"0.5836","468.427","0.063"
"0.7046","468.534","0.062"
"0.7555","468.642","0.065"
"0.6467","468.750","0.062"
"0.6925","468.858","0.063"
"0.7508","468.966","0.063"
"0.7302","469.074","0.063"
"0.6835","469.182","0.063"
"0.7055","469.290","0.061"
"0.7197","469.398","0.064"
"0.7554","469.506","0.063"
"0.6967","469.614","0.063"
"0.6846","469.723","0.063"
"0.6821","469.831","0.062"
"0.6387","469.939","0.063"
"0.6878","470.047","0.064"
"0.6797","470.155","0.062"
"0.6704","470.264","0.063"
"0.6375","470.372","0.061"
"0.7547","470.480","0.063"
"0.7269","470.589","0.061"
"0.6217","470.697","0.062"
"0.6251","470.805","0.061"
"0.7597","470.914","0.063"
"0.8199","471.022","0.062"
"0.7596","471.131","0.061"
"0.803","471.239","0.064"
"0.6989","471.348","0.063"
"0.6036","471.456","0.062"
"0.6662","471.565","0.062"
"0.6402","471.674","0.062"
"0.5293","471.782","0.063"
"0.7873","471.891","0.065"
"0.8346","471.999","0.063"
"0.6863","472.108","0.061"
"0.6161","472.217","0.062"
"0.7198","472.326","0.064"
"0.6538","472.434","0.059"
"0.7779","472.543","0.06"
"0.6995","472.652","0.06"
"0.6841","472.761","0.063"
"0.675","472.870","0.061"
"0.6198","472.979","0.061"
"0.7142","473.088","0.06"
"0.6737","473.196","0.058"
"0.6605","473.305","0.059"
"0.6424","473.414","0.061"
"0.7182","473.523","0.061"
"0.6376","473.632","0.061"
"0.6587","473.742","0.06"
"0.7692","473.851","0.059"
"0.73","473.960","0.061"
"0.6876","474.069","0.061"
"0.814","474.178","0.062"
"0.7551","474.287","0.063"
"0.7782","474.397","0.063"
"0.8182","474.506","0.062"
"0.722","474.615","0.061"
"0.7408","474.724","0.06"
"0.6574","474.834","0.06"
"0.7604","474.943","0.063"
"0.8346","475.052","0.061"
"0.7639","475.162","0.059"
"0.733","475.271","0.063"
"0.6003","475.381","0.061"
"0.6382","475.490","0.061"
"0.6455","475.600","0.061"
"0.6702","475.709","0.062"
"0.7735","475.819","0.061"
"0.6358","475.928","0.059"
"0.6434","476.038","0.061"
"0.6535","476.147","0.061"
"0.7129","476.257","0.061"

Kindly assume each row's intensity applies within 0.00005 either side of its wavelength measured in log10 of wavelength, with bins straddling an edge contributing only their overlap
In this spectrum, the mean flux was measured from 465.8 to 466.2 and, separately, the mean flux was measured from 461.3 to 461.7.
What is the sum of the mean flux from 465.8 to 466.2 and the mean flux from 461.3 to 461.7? 1.44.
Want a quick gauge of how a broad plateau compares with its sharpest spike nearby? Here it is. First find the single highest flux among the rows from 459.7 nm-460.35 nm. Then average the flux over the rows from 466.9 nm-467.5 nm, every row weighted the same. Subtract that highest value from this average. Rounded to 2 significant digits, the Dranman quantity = -0.072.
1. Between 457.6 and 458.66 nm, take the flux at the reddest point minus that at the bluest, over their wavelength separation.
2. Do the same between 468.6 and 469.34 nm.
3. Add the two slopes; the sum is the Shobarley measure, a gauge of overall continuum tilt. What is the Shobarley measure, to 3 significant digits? -0.194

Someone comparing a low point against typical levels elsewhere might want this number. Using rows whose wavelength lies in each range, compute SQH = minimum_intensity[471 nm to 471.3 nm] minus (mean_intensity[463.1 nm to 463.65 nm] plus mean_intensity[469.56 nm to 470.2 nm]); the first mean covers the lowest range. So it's -0.63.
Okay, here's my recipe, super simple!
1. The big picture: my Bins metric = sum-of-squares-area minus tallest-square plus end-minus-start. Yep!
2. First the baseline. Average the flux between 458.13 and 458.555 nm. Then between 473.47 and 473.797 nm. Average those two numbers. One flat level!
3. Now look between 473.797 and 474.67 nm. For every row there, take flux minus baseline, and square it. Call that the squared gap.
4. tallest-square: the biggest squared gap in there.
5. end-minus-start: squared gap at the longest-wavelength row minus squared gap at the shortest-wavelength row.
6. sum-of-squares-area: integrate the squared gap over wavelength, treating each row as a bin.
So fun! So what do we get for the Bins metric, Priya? -0.014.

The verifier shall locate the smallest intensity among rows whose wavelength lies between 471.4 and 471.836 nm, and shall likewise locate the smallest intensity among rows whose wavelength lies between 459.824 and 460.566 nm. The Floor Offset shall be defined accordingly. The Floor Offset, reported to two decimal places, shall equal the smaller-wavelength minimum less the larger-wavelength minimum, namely 0.10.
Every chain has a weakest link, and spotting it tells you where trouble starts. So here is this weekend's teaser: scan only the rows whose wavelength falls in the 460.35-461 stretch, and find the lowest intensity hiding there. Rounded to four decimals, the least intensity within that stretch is 0.6501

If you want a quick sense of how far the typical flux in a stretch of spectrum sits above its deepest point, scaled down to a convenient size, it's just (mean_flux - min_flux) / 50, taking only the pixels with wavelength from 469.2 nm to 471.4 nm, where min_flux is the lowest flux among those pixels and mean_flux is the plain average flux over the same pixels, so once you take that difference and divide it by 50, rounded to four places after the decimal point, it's 0.0017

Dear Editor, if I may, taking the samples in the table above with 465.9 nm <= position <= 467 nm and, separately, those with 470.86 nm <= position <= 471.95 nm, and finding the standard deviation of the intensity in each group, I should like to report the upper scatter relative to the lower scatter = 1.93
